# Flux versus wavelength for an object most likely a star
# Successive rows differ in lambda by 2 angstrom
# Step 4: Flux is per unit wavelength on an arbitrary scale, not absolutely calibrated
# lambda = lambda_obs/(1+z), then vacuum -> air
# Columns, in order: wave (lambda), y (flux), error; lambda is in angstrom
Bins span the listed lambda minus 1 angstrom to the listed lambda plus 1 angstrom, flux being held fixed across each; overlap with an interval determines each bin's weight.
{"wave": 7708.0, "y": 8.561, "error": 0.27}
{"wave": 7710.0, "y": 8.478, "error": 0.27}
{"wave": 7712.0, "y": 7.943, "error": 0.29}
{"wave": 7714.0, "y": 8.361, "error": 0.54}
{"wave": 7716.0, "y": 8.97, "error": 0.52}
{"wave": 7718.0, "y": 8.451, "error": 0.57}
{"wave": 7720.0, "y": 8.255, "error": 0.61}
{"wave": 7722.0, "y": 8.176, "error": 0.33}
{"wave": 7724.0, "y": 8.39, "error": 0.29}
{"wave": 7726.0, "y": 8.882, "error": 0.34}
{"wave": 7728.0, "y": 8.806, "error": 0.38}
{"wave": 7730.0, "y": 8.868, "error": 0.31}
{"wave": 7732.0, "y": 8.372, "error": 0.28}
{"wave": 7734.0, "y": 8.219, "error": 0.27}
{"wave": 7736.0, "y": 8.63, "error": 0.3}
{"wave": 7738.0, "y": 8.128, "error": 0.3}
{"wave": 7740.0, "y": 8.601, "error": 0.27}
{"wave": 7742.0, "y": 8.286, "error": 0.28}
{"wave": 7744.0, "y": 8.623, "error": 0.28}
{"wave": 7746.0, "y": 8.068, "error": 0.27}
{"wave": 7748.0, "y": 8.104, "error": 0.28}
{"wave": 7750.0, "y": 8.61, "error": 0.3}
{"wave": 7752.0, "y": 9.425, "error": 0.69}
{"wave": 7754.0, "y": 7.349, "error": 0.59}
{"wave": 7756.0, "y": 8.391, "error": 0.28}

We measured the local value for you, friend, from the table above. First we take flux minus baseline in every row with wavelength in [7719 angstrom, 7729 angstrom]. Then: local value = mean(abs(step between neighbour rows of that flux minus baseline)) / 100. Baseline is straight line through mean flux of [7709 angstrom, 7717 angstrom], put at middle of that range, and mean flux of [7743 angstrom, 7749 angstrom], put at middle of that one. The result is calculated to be 0.0022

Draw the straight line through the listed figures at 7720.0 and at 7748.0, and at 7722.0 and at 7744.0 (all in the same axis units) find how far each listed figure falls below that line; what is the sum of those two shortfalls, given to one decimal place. -0.4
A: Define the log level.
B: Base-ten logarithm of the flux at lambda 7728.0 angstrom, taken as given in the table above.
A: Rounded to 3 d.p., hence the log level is 0.945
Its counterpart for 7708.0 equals 0.933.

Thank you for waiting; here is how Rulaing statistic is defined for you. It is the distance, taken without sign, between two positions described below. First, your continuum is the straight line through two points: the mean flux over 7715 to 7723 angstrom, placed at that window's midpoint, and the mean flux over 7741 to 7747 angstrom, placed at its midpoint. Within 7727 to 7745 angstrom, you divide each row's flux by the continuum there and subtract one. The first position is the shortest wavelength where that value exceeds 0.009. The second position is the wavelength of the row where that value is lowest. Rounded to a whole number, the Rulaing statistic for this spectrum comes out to 10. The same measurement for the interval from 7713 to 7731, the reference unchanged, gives 6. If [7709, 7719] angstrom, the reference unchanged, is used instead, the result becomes 4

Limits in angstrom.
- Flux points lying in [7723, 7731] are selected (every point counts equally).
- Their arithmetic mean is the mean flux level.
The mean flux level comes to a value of 8.74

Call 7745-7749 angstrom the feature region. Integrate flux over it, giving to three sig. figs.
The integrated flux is 32.3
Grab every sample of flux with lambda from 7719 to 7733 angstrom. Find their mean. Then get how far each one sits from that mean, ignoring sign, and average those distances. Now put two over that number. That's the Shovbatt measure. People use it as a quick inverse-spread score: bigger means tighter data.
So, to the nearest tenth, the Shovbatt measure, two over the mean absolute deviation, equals 7.4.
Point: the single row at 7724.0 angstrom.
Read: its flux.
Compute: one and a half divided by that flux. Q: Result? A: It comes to 0.179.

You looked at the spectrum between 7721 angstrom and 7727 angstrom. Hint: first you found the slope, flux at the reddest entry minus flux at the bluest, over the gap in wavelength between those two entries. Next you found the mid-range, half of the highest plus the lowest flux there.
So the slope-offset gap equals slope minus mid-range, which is -8.35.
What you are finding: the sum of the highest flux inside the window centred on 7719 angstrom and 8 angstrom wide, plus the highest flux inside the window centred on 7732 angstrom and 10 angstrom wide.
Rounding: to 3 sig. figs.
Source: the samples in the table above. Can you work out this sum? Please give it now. 17.8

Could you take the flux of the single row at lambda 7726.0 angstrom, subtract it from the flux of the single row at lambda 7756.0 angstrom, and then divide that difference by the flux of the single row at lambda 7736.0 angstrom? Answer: -0.06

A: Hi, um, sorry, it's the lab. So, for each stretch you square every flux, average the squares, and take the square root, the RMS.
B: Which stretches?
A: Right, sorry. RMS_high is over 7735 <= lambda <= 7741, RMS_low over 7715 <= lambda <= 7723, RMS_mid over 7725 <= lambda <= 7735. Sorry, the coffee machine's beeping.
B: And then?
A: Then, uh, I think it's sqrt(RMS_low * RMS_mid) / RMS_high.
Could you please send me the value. 1.01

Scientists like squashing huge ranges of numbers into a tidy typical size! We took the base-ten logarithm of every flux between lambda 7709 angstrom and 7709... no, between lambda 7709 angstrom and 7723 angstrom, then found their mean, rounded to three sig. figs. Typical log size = 0.923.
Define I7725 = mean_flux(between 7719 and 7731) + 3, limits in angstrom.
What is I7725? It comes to 11.6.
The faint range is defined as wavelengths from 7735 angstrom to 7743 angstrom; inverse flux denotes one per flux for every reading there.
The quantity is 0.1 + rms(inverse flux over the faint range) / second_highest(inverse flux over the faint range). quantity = 1.09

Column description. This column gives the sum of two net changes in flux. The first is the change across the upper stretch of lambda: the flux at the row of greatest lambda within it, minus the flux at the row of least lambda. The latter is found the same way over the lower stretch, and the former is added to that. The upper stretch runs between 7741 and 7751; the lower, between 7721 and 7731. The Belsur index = 1.0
